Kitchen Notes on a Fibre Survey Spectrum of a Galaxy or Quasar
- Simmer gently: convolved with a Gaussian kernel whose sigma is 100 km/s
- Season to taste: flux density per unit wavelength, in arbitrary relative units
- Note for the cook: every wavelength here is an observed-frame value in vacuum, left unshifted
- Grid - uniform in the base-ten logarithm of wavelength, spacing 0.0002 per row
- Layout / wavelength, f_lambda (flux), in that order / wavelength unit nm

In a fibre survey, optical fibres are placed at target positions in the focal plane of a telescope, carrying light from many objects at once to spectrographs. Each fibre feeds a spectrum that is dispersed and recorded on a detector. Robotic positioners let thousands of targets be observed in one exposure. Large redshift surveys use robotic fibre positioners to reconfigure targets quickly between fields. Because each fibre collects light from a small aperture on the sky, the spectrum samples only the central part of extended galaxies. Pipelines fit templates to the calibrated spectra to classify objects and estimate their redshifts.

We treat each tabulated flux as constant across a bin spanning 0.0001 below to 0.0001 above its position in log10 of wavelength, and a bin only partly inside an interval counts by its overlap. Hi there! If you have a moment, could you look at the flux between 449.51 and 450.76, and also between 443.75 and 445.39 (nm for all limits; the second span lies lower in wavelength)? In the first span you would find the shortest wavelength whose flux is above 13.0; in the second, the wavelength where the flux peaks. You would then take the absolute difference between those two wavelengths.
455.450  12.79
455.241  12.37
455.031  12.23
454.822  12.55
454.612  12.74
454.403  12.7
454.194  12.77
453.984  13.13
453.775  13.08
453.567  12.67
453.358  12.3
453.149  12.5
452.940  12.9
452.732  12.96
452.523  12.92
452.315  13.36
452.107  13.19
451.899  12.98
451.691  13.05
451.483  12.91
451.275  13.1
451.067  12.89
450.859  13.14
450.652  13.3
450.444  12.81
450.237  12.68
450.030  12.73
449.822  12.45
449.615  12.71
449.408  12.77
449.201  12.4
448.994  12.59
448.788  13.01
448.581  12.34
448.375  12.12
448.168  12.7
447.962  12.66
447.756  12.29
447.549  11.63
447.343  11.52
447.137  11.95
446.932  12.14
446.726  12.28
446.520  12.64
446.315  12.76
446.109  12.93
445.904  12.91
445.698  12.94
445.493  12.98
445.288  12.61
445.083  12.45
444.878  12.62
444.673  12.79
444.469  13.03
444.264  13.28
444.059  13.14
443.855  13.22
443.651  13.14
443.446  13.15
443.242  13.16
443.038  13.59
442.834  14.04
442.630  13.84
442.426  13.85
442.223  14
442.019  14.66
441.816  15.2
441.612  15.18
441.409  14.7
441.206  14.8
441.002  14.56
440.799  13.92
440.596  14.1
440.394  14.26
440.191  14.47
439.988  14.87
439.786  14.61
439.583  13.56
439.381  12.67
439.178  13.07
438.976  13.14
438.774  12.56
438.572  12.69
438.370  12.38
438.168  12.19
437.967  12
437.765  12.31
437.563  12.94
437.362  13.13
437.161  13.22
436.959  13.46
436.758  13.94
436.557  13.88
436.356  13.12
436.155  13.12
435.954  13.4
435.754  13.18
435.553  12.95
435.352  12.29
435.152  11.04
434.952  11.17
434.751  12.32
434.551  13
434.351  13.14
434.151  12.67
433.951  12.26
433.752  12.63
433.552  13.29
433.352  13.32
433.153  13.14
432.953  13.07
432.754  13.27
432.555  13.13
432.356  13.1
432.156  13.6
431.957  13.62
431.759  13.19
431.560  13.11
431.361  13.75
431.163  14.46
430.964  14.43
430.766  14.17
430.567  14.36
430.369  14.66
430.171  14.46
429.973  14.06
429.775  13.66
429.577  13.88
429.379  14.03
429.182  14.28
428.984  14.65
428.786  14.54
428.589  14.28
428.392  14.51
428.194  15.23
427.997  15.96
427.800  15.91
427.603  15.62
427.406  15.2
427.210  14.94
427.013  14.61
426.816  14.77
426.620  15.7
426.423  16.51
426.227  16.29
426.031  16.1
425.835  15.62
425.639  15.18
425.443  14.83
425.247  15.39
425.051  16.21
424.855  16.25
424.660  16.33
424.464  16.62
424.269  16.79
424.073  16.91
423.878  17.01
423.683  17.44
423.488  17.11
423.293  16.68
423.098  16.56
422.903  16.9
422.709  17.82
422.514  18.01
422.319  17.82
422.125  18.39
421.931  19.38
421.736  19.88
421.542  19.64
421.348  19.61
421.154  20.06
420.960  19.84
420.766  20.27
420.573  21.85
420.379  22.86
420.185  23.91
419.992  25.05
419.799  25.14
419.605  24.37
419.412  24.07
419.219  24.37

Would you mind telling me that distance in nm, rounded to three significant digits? 6.39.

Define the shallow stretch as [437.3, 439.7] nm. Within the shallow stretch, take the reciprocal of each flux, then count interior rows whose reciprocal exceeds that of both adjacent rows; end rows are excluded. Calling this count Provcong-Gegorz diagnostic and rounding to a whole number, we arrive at 3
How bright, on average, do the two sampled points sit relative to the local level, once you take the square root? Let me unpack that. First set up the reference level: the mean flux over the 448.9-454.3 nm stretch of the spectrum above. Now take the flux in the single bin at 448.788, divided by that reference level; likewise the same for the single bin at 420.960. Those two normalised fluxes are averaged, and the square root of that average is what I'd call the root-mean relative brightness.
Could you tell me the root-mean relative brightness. 1.13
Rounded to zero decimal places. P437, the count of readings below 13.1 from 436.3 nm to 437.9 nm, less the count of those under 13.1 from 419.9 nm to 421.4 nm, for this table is 2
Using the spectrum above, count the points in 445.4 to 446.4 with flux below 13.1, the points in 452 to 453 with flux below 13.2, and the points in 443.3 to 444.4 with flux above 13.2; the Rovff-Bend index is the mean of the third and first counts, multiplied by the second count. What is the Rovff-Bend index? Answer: 14.0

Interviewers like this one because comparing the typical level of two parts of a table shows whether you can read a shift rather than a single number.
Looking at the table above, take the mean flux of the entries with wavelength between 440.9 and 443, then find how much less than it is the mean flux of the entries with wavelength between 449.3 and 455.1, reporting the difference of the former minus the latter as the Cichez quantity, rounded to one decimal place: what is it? 1.6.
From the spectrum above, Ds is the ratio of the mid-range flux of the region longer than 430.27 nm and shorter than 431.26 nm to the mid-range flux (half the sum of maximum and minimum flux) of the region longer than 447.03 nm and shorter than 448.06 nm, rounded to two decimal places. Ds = 1.19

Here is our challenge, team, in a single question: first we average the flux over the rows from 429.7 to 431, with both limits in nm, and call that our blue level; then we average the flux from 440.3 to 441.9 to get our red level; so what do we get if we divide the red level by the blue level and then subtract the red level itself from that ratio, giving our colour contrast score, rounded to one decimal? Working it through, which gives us -13.6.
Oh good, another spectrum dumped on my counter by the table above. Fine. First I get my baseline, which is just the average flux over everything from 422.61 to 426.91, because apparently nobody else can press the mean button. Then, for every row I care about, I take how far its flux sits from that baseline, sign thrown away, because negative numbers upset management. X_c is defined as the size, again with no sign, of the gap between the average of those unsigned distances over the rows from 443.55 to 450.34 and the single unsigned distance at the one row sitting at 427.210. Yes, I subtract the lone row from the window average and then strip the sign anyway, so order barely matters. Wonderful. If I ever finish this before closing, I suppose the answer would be 2.32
